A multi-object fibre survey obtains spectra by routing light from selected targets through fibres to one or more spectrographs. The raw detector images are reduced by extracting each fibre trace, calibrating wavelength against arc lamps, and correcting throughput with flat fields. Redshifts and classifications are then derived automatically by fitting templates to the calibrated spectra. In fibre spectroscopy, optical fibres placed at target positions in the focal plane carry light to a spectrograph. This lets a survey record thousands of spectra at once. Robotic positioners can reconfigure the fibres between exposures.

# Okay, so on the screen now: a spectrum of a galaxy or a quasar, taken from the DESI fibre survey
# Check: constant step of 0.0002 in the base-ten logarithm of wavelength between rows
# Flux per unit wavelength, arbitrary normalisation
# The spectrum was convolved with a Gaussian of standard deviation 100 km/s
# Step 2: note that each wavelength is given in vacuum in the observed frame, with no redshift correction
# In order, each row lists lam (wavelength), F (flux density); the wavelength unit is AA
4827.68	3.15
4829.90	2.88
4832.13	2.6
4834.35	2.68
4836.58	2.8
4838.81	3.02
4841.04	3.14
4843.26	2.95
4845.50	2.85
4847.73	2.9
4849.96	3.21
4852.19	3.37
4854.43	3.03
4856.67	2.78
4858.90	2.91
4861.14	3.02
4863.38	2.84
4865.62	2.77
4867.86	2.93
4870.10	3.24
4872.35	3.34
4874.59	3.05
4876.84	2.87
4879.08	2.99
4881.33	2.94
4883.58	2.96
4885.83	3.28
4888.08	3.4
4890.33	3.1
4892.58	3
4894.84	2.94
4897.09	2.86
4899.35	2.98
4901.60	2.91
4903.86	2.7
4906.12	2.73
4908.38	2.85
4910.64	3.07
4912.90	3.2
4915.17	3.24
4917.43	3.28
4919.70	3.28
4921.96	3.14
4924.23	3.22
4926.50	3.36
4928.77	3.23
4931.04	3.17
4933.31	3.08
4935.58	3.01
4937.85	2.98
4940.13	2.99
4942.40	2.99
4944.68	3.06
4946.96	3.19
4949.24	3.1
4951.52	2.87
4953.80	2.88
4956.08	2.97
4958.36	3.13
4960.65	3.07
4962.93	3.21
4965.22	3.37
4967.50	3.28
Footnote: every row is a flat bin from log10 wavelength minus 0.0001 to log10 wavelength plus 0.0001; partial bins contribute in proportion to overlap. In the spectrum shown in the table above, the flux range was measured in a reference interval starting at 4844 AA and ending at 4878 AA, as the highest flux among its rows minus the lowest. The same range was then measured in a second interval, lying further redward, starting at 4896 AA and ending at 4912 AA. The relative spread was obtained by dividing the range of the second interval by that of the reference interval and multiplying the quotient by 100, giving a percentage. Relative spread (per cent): 62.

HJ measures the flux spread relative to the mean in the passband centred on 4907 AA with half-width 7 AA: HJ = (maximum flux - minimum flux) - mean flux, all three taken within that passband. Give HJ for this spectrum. -2.41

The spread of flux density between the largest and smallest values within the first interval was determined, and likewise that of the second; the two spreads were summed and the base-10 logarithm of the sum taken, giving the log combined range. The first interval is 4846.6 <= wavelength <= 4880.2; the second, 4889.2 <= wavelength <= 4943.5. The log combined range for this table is 0.10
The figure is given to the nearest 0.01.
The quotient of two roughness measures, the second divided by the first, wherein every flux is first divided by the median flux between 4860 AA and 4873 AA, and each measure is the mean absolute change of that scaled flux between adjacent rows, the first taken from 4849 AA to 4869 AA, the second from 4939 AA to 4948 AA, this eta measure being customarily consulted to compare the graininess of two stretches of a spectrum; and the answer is 0.38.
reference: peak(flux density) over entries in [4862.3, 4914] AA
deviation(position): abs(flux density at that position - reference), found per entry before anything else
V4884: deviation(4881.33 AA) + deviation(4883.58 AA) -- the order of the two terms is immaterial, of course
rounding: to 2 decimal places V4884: 0.90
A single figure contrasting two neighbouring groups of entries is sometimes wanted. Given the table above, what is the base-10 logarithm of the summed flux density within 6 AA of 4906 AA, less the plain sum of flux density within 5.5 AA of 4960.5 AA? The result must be -14.6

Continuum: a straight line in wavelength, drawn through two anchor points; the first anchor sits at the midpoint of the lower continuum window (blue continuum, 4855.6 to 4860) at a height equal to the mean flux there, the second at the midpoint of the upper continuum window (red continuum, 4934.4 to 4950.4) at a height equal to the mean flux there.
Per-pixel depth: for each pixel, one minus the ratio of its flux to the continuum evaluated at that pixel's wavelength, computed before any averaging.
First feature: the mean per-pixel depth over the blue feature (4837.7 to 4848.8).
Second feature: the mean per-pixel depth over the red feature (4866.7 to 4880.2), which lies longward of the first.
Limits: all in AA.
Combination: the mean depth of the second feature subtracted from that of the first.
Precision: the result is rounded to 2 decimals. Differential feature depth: 0.01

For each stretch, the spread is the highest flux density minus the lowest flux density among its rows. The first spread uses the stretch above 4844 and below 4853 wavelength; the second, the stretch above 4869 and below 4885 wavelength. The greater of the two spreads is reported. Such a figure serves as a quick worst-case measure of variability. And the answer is 0.52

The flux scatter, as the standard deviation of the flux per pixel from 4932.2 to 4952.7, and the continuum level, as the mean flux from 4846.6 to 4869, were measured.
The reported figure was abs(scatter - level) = 2.89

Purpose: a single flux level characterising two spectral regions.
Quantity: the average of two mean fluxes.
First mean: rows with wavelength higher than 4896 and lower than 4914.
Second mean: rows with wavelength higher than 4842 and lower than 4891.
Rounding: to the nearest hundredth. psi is 2.97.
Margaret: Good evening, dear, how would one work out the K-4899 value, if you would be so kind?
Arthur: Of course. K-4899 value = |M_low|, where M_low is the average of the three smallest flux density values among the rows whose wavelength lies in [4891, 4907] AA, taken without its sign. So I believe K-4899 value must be 2.76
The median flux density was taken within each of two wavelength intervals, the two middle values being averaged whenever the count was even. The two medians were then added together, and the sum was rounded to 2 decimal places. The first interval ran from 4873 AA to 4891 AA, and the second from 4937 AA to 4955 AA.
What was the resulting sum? 6.01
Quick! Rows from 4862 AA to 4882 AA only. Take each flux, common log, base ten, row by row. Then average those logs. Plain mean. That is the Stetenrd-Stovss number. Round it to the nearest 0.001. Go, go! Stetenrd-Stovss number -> 0.476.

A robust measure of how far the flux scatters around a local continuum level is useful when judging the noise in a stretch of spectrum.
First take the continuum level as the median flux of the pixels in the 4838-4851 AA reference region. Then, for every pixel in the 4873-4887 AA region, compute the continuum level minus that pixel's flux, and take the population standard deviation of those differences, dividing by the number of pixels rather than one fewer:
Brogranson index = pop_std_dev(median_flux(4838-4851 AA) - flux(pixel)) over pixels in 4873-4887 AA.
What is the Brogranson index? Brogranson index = 0.130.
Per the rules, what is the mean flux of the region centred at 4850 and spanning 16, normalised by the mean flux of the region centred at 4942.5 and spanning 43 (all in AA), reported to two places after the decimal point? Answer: 0.98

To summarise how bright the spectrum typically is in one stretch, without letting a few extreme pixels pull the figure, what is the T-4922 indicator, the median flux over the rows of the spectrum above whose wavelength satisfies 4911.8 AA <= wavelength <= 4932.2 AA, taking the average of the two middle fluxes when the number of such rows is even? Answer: 3.23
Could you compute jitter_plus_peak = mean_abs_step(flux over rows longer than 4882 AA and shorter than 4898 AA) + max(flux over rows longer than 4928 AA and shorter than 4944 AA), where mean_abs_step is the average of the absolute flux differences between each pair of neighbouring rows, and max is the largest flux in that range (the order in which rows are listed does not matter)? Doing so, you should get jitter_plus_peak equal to 3.39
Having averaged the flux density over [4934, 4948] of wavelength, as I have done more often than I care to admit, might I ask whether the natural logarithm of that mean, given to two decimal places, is 1.11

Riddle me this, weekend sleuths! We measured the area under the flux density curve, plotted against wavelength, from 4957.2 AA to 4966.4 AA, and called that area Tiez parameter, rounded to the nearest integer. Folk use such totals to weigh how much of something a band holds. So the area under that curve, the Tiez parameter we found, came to 29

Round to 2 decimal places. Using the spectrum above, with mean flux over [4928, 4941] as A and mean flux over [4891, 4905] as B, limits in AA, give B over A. 0.94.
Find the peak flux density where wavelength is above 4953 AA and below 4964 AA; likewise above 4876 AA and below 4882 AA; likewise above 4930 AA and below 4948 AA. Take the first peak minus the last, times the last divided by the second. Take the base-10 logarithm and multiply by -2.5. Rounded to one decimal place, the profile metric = 4.2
